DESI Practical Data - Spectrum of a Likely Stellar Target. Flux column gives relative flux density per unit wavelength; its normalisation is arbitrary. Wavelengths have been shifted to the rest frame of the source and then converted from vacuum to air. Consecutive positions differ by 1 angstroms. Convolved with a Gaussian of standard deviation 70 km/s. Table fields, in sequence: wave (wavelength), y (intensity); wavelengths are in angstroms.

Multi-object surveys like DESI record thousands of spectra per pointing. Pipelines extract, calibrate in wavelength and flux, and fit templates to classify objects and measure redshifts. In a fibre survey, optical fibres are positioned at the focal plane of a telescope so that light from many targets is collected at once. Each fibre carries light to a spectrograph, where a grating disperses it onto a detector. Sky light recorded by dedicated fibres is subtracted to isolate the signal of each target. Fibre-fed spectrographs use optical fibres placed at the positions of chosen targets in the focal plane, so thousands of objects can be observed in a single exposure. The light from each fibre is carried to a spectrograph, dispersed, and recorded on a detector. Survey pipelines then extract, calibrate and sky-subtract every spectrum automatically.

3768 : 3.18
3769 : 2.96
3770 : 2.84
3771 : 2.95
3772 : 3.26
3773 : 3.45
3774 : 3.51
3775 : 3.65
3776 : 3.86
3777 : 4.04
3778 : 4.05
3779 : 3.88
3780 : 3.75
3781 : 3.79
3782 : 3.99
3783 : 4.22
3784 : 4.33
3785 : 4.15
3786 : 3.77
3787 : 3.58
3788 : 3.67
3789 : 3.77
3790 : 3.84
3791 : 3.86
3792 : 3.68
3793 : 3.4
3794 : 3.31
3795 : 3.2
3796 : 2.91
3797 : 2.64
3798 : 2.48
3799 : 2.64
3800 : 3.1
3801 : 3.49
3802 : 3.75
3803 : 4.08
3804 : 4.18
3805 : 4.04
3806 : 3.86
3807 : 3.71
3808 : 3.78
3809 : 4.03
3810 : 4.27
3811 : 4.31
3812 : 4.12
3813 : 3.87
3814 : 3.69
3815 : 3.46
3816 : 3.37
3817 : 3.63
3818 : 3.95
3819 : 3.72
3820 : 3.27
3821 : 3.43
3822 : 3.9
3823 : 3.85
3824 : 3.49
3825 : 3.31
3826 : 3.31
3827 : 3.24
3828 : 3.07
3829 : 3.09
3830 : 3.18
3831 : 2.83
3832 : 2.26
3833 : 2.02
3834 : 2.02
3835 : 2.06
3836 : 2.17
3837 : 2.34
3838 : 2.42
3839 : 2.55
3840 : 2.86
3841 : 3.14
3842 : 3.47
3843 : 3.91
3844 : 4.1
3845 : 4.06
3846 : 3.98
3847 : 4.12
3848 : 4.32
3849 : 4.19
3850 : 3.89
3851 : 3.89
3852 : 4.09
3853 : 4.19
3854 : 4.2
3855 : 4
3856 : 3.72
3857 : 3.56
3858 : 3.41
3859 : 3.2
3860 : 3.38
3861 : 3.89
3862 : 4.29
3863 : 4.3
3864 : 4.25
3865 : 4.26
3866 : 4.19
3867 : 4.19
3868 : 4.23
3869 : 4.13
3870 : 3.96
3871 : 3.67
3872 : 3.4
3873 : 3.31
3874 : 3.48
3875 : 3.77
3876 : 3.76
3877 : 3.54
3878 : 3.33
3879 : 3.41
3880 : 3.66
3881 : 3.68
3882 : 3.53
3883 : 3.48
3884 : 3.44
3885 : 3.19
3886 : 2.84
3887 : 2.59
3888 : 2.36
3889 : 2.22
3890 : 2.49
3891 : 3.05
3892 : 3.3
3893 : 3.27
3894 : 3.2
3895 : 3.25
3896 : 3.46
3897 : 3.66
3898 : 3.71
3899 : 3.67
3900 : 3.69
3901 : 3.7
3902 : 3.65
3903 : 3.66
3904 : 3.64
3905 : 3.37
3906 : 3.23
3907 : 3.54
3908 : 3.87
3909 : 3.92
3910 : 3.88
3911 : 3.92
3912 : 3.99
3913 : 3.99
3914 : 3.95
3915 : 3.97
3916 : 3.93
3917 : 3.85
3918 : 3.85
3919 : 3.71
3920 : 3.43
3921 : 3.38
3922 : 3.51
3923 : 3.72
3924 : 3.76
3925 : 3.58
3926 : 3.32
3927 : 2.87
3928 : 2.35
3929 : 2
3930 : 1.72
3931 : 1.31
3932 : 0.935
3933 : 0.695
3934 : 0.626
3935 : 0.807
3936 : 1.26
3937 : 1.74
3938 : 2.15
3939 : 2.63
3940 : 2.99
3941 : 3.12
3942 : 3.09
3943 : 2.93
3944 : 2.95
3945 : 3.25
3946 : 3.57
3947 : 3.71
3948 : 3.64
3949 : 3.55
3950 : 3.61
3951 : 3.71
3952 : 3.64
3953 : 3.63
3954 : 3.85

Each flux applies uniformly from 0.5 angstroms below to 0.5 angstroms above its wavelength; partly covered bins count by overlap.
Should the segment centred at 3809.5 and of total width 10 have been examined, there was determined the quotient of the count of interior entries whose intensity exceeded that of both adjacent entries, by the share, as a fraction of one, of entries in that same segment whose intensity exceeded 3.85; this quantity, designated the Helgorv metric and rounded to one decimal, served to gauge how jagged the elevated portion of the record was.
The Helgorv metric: 1.4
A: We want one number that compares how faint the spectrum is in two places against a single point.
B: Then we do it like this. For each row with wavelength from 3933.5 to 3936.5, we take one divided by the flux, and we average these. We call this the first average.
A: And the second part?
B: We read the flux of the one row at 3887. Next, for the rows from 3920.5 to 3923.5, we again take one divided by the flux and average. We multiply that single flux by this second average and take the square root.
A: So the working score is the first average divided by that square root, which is 1.41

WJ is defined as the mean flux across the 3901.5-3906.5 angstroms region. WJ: 3.51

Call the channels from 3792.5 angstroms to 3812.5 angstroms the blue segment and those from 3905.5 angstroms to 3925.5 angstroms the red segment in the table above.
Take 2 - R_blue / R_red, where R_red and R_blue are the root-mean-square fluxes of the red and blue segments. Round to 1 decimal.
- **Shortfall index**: 1.0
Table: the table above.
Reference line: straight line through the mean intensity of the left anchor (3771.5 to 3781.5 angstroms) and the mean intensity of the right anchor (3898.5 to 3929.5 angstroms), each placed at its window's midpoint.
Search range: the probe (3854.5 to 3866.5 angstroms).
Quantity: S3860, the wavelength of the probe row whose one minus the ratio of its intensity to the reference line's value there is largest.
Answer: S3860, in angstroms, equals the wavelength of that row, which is 3859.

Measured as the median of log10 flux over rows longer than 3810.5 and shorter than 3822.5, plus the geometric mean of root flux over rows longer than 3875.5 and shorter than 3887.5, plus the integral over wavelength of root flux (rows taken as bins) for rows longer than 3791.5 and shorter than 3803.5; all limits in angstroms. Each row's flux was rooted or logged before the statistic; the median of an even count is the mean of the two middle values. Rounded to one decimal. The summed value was 23.9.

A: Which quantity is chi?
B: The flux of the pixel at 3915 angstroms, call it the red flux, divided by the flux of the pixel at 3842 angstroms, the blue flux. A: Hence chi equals 1.14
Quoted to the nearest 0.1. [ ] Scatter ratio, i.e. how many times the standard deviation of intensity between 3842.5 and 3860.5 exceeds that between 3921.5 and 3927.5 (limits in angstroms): 1.0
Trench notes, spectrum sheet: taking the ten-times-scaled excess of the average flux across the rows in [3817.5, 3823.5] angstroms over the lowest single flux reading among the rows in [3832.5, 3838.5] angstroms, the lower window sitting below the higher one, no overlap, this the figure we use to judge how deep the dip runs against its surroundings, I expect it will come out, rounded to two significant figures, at 17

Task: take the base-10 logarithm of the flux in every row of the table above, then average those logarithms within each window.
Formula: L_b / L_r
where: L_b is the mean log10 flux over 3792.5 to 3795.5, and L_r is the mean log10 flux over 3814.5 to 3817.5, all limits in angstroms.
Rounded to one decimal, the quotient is 1.0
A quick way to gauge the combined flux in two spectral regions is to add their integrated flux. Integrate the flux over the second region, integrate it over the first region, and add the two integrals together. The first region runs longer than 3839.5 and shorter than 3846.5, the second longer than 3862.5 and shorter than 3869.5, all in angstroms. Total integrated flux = 55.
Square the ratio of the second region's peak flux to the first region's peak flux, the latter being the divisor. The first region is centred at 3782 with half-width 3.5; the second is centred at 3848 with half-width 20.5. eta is 1.00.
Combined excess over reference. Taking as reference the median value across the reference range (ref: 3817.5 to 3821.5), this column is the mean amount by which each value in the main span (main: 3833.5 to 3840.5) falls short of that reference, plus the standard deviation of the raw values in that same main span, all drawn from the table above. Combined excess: 1.5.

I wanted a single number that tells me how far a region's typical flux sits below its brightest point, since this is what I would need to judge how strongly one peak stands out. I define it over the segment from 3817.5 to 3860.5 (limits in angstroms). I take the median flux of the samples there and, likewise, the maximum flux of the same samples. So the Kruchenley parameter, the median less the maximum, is -0.9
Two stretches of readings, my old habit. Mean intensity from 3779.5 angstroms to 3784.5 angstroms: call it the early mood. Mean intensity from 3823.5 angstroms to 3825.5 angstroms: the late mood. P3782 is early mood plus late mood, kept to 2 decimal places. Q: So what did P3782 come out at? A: 7.42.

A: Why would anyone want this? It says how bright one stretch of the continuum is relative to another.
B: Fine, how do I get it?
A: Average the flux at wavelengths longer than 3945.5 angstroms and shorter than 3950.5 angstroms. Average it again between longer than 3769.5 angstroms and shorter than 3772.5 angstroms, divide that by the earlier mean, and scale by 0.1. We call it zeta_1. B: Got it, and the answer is 0.083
